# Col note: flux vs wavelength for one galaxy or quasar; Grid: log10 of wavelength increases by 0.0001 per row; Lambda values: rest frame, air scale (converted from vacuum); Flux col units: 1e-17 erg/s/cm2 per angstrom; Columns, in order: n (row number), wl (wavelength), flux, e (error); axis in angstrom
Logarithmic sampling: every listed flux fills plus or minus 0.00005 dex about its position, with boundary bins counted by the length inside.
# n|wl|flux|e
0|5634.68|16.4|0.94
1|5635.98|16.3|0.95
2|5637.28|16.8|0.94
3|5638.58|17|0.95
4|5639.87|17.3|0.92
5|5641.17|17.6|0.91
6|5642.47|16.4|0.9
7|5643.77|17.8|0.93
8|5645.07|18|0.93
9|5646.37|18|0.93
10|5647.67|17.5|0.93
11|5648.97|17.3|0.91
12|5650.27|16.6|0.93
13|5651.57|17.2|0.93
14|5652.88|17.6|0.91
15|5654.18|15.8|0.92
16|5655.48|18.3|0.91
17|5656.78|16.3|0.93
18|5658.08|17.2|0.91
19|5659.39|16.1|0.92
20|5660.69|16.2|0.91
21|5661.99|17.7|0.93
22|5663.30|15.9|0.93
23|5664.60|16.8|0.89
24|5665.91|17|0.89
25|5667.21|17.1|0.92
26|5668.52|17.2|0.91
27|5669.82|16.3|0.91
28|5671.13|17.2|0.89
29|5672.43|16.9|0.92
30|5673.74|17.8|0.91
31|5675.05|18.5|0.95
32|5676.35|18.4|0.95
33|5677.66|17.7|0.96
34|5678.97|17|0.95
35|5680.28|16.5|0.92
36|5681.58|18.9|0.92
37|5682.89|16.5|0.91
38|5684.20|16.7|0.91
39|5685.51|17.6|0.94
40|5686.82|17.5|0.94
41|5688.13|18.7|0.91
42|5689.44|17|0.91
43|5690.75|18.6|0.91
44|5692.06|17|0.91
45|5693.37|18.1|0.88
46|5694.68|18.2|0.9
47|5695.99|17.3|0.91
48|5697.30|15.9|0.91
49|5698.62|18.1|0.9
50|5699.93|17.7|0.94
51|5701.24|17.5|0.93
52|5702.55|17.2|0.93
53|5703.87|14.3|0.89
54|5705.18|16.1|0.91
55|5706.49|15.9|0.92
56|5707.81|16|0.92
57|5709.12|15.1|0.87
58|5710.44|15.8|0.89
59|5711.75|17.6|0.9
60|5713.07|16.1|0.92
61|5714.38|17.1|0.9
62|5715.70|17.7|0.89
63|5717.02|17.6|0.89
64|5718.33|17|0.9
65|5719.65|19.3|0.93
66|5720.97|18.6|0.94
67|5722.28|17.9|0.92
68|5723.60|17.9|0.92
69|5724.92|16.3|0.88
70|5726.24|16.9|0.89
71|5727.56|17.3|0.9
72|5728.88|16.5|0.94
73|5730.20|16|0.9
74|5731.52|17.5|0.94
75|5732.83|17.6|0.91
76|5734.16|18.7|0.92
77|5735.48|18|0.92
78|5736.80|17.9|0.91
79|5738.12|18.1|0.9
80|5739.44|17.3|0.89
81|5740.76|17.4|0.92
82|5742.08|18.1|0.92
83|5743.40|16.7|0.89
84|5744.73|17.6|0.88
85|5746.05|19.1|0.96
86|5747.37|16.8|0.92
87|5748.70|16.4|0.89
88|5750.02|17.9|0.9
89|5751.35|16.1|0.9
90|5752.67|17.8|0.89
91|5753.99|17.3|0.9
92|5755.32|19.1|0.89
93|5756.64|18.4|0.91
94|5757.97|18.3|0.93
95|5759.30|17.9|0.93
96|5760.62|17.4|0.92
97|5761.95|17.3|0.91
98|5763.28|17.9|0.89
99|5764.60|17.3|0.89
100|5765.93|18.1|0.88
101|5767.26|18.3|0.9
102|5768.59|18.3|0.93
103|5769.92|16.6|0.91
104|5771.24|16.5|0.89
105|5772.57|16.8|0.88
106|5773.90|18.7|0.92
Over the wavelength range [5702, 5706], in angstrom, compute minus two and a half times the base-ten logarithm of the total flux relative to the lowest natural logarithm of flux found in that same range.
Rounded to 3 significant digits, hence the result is -3.13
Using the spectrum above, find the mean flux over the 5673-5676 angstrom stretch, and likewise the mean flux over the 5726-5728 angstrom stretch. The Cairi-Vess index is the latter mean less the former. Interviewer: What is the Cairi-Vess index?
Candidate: -1.0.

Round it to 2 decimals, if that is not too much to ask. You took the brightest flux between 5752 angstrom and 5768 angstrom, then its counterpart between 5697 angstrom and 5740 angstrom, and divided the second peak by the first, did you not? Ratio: 1.01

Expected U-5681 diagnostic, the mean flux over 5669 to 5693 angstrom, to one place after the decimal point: 17.5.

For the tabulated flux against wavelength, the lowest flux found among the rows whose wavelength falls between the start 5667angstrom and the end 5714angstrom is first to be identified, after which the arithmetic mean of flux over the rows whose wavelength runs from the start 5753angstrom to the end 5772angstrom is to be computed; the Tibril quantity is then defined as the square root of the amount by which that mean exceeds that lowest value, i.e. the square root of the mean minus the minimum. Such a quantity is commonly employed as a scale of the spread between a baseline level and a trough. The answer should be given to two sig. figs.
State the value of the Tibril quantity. 1.9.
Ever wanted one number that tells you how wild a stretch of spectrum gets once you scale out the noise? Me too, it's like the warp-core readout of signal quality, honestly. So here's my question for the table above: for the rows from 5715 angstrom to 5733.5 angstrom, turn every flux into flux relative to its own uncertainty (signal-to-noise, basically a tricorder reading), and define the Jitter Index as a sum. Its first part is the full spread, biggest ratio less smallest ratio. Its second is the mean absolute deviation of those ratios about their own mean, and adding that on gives 3.85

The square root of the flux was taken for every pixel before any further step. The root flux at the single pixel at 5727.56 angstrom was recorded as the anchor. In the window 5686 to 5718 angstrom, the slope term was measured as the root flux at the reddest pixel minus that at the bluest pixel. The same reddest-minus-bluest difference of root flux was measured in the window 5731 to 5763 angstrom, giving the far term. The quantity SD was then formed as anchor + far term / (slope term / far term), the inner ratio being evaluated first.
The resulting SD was 4.2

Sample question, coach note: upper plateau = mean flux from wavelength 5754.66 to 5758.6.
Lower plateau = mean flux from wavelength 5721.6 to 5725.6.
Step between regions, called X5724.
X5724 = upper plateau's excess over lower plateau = 1.23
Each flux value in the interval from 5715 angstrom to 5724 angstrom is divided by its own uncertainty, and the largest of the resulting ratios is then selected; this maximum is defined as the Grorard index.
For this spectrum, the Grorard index 20.8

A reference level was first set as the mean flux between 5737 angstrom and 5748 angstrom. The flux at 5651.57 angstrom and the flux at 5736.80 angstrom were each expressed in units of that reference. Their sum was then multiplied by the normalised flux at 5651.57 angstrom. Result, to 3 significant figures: 1.94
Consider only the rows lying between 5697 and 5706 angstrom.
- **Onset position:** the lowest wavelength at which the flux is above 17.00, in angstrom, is 5698.62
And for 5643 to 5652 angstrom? 5643.77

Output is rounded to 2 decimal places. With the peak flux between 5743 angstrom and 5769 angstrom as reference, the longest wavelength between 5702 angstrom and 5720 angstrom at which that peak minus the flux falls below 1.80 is 5719.65 angstrom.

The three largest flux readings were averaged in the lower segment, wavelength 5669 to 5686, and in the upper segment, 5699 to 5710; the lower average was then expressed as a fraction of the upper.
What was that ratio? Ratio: 1.06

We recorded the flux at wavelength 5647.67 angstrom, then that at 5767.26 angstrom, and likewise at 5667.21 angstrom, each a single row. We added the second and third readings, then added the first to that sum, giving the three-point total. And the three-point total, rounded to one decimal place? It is 52.9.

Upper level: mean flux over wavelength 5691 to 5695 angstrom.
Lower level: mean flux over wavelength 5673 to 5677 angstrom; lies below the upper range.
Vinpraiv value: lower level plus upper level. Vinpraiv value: 36.0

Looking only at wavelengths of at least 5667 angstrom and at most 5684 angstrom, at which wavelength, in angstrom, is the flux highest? 5681.58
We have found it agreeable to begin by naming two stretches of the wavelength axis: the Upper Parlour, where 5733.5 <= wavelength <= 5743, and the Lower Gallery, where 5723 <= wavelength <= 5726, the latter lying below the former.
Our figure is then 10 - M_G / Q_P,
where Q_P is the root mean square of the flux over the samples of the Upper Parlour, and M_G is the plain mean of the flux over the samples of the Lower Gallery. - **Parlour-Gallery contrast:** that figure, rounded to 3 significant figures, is 9.05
